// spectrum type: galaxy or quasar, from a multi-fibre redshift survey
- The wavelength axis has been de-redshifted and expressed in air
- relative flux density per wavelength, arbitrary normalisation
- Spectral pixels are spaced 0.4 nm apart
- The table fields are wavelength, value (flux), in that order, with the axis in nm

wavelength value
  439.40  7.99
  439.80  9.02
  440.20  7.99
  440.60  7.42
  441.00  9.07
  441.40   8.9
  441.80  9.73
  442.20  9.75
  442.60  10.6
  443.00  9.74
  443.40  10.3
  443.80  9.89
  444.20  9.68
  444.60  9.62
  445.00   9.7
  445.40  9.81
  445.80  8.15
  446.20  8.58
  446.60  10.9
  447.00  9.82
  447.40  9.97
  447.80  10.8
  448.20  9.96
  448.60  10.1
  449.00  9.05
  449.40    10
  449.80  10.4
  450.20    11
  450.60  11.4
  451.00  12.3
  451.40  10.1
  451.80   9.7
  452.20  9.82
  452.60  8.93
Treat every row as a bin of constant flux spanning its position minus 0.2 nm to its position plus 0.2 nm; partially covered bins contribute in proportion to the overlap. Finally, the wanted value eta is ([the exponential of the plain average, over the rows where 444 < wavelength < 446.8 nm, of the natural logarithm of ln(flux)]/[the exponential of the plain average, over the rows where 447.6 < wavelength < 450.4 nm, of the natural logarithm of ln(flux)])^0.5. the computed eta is 0.984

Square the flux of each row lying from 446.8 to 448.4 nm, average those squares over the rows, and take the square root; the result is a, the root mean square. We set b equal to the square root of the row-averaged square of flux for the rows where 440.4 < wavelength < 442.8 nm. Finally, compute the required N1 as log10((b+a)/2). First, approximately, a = 10.1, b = 9.3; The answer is 0.99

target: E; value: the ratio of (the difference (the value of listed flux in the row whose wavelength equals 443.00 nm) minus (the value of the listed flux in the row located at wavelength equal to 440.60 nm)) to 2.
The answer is 1.16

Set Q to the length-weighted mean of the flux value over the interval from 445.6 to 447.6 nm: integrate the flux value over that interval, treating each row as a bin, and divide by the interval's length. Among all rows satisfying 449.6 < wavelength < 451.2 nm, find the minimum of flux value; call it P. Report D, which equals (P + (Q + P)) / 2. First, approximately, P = 10.4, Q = 9.5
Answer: 15.1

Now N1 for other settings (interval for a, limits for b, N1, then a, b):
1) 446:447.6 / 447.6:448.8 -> 1.00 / 9.9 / 10.3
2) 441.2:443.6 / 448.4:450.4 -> 1.00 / 9.9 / 10.1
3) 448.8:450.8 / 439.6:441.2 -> 0.97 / 10.4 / 8.4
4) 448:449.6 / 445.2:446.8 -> 0.98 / 9.8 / 9.4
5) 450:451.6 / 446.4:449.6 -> 1.03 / 11.2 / 10.1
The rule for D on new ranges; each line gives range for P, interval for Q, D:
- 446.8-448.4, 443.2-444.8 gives 14.8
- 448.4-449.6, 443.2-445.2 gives 14.0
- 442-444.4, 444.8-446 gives 14.3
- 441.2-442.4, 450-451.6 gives 14.5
